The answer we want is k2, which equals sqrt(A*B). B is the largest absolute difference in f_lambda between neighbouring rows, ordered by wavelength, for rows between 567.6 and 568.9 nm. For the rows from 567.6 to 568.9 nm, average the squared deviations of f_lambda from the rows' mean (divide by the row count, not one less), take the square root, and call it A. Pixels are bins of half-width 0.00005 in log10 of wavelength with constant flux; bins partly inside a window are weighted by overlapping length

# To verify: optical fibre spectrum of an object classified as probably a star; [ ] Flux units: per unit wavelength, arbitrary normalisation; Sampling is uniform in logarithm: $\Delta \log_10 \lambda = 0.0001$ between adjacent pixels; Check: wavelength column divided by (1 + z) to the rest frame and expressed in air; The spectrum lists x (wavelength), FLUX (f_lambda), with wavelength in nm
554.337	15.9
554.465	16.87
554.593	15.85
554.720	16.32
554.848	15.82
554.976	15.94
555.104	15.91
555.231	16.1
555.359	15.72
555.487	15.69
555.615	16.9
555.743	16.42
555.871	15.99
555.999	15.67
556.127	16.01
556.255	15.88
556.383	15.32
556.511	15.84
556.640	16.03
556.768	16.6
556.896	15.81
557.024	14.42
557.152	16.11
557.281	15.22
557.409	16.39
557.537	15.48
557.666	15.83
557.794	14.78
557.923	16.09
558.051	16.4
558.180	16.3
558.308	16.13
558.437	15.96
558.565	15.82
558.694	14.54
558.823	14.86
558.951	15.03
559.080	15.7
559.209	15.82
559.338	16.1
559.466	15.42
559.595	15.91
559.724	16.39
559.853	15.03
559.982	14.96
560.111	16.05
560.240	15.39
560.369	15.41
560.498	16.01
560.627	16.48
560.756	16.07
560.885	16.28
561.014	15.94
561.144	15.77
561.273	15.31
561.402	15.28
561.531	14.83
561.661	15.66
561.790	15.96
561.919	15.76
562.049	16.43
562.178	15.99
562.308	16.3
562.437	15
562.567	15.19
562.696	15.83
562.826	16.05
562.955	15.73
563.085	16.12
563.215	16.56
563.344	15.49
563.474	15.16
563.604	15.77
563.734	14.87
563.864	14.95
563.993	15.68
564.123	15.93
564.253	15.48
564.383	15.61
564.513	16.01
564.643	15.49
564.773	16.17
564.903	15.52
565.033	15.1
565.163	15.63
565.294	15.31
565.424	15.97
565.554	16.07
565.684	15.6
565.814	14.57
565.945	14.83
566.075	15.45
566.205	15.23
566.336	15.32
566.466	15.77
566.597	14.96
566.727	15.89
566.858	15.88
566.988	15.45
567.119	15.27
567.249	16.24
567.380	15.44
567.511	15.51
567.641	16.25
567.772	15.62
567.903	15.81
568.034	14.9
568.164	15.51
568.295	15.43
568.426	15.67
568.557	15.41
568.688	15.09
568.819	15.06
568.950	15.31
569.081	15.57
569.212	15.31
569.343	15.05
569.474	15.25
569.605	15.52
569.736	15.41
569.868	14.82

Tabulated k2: 0.59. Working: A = 0.378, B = 0.9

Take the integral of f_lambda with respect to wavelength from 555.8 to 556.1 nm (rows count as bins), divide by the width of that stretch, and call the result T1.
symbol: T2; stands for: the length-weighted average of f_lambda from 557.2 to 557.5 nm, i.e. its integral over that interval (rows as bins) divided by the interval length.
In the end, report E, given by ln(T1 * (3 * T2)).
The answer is 6.62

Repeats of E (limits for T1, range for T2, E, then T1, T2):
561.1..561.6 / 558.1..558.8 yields 6.58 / 15.3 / 15.7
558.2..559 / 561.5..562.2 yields 6.60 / 15.5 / 15.8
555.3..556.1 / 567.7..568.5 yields 6.62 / 16.1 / 15.5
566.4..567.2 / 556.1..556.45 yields 6.60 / 15.6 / 15.7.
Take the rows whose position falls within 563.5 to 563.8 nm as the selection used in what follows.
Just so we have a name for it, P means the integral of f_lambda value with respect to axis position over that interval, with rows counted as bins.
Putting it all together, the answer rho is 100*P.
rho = 458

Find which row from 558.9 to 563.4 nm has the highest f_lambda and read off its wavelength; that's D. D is 563.215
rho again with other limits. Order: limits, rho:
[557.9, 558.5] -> 971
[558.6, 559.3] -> 1066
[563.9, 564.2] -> 472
